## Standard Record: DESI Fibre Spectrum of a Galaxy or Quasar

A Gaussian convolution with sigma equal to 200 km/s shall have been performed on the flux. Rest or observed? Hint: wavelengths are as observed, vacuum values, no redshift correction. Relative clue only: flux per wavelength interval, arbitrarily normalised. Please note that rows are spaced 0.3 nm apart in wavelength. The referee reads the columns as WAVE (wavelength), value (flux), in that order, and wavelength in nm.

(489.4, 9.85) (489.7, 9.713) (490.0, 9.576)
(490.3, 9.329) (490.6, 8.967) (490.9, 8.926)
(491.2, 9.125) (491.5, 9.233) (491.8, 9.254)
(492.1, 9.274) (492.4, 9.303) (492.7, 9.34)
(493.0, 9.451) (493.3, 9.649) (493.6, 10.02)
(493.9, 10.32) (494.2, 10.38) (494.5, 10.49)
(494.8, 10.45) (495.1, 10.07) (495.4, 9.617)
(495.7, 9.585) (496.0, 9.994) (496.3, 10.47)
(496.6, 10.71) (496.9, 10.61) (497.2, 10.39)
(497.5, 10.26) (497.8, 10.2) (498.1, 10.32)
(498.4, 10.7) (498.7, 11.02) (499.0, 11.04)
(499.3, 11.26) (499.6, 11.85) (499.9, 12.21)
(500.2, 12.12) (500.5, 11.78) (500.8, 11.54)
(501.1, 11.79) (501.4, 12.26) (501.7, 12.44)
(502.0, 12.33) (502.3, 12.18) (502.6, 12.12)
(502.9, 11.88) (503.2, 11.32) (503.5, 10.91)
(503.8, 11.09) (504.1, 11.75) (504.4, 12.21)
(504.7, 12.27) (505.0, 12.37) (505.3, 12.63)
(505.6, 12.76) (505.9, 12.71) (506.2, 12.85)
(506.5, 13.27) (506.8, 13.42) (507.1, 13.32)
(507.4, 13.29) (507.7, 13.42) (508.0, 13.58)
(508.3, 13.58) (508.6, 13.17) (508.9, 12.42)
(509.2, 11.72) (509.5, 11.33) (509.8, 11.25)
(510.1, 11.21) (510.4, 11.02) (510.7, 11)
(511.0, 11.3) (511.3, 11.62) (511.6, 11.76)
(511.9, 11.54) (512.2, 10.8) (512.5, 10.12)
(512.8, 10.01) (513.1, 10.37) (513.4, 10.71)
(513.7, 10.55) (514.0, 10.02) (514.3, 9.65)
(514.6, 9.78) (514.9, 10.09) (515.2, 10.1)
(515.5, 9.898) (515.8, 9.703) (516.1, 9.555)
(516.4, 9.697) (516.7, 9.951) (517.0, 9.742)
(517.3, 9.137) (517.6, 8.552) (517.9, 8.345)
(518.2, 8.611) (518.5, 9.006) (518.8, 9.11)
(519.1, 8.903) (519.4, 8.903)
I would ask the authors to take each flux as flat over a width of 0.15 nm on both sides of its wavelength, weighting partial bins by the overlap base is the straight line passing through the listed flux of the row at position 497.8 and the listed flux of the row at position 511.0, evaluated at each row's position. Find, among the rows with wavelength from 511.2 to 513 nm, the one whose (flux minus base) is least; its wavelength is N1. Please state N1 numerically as 512.8 nm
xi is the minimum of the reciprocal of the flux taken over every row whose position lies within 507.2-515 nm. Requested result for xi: 0.074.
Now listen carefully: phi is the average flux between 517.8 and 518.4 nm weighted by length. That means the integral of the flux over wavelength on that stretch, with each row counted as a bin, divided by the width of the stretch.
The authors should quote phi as 8.5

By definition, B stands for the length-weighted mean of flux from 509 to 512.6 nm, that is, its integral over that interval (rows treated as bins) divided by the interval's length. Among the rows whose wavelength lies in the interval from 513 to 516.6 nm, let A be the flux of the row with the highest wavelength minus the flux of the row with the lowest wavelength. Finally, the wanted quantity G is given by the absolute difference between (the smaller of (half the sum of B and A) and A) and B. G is 11.9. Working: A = -0.67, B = 11.3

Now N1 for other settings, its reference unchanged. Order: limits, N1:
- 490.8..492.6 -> 490.9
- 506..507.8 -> 506.2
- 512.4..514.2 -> 514.0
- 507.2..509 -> 508.9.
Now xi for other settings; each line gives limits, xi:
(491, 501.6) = 0.082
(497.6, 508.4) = 0.074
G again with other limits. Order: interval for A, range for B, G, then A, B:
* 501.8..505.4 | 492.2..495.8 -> 9.6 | 0.30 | 9.9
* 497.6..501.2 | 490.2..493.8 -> 7.7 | 1.59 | 9.3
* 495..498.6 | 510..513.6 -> 10.3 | 0.63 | 10.9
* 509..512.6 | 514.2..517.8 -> 11.2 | -1.60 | 9.6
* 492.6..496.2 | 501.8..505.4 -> 11.3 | 0.65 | 11.9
